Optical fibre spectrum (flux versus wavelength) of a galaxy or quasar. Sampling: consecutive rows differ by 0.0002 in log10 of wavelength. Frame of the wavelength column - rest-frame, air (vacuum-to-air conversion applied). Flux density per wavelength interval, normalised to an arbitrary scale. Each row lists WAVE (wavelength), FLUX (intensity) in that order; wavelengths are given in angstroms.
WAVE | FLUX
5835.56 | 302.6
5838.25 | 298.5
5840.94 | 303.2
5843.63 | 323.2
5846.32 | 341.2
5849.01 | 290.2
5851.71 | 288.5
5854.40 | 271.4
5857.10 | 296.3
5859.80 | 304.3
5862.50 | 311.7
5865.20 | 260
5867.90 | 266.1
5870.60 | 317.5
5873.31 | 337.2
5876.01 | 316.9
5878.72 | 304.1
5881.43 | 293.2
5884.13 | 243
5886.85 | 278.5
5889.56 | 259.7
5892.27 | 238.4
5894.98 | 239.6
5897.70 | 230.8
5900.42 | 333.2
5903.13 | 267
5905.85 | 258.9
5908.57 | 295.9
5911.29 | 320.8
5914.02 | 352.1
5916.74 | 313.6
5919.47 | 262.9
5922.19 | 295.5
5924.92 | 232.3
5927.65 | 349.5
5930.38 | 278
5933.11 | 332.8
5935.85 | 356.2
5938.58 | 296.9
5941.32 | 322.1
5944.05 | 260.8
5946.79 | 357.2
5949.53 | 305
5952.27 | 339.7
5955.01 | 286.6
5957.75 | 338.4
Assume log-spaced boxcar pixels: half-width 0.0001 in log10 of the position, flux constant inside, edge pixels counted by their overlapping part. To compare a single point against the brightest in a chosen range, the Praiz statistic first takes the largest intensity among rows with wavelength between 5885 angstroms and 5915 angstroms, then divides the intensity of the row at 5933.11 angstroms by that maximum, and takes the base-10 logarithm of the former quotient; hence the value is -0.02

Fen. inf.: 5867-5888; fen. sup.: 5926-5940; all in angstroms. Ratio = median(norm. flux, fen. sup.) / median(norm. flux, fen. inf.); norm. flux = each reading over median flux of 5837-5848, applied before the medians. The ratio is 1.11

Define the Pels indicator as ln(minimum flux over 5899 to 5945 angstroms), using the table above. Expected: 5.45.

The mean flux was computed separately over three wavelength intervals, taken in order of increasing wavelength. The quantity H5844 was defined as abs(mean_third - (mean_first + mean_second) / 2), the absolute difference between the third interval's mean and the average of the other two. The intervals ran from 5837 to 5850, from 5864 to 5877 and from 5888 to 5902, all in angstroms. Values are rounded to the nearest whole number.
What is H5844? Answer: 45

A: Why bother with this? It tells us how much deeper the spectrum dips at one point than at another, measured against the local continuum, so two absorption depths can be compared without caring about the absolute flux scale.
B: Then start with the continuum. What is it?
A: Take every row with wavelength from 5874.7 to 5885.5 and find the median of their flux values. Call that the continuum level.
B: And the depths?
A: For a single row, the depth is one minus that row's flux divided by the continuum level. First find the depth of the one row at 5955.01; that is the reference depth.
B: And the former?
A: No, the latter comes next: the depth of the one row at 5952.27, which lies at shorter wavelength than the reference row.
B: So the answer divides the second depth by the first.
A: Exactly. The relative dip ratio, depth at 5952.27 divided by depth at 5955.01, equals -3.4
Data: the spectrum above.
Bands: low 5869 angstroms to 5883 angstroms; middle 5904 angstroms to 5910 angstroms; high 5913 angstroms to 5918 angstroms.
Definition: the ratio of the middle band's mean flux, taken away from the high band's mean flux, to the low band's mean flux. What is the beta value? 0.18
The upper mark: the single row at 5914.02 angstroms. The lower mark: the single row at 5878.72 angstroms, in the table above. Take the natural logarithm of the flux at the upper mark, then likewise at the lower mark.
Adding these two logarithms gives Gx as 11.6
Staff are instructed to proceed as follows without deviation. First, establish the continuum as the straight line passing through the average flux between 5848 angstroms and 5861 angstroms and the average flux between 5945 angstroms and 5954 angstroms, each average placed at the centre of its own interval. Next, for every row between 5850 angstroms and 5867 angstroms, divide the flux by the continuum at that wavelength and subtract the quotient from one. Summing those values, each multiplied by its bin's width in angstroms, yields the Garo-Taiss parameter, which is 0.2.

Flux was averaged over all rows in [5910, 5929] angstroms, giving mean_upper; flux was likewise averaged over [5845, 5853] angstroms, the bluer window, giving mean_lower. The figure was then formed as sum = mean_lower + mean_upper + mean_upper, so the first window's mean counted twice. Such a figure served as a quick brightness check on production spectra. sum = 914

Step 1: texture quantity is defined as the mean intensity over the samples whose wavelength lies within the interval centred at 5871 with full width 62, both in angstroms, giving 289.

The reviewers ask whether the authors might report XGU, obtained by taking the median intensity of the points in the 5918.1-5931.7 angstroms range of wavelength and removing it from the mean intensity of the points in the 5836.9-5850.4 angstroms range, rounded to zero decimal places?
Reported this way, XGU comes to 33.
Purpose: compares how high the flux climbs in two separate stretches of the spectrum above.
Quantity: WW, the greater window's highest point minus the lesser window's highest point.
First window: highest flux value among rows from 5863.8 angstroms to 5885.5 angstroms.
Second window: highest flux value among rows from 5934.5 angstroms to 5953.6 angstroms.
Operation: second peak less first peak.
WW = 20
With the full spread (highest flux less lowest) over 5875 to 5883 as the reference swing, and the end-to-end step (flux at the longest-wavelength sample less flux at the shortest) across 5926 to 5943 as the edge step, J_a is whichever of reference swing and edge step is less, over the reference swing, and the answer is -1.2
